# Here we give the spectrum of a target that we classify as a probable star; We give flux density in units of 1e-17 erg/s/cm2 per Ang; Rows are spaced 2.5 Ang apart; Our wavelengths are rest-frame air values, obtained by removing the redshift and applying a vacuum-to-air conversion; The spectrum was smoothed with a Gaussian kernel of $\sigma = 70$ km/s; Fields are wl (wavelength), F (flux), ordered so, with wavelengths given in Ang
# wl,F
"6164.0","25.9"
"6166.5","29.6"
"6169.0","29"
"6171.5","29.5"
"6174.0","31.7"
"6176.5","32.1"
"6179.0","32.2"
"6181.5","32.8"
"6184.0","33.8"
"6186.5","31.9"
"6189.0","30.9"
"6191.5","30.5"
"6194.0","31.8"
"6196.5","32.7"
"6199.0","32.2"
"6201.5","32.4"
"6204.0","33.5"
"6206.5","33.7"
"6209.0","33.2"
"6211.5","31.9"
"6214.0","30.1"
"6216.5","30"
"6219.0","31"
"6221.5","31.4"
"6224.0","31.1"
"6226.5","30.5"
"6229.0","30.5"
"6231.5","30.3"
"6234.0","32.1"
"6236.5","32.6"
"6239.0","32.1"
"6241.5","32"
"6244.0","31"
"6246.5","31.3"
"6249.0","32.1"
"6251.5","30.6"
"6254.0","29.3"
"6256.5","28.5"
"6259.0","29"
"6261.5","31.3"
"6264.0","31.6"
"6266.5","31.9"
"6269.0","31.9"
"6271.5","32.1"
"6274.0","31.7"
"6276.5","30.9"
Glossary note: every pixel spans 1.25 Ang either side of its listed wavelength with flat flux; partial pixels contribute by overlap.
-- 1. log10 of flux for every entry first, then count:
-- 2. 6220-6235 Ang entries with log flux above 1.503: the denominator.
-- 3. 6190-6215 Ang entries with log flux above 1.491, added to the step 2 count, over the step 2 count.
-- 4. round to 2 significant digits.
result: 9.0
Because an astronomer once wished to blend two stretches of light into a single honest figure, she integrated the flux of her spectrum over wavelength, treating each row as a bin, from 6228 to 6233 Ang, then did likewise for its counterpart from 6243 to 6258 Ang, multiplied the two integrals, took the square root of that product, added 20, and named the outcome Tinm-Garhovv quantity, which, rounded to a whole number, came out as 284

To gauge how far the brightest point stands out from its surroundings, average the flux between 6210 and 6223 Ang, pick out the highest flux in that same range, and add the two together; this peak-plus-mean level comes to 62.8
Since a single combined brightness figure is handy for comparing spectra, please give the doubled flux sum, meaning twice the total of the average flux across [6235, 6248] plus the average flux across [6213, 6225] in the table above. 125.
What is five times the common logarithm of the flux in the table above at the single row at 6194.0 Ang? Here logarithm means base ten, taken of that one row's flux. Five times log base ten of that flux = 7.51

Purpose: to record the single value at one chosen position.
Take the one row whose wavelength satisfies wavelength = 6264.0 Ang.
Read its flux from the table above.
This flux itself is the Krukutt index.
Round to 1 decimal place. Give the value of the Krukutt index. 31.6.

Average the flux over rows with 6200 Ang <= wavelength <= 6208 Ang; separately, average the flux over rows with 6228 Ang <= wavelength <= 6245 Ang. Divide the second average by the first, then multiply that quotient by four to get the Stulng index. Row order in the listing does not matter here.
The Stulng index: 3.80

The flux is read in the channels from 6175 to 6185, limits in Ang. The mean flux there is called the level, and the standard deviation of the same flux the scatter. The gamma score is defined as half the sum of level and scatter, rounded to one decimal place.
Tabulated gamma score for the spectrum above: 16.7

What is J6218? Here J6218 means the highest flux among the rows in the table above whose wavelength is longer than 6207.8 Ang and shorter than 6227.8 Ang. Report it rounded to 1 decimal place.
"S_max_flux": 33.2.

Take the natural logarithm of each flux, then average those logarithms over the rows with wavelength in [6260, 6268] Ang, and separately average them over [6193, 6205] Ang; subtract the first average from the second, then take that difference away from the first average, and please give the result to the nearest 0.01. 3.42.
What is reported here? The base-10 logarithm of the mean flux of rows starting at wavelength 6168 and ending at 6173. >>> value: 1.47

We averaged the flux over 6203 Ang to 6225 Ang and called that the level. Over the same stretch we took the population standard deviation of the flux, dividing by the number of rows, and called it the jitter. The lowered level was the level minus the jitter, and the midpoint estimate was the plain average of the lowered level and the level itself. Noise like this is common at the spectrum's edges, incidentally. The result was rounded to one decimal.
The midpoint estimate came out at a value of 31.1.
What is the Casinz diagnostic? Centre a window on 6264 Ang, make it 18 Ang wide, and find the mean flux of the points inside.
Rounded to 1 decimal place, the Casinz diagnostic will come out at 30.9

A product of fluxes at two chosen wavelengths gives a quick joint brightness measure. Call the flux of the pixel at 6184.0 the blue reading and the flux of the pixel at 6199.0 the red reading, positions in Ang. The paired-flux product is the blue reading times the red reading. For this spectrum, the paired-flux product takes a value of 1088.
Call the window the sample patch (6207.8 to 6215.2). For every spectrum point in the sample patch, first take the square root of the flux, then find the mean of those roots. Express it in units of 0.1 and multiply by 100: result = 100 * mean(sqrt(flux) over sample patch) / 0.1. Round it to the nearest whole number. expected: 5632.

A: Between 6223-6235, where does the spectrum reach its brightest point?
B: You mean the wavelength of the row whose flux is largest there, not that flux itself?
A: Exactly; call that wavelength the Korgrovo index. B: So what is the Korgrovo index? 6234.0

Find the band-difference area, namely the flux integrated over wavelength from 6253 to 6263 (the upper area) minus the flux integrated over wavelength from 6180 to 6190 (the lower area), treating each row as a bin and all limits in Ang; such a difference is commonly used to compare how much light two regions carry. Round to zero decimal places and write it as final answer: -28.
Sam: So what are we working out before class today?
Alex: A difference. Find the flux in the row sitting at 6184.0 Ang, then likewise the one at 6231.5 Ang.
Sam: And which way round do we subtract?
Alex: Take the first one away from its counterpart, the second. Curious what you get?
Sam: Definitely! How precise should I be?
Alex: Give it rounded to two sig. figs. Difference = -3.5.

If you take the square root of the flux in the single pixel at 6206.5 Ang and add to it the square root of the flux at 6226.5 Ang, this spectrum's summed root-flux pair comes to 11.33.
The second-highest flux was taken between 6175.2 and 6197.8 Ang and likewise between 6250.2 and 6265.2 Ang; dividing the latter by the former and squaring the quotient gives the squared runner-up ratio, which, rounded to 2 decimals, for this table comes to 0.91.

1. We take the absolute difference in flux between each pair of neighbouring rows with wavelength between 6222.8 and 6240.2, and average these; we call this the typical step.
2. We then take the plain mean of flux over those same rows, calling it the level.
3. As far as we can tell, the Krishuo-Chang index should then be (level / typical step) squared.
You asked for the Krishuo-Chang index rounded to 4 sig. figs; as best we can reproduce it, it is 2724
